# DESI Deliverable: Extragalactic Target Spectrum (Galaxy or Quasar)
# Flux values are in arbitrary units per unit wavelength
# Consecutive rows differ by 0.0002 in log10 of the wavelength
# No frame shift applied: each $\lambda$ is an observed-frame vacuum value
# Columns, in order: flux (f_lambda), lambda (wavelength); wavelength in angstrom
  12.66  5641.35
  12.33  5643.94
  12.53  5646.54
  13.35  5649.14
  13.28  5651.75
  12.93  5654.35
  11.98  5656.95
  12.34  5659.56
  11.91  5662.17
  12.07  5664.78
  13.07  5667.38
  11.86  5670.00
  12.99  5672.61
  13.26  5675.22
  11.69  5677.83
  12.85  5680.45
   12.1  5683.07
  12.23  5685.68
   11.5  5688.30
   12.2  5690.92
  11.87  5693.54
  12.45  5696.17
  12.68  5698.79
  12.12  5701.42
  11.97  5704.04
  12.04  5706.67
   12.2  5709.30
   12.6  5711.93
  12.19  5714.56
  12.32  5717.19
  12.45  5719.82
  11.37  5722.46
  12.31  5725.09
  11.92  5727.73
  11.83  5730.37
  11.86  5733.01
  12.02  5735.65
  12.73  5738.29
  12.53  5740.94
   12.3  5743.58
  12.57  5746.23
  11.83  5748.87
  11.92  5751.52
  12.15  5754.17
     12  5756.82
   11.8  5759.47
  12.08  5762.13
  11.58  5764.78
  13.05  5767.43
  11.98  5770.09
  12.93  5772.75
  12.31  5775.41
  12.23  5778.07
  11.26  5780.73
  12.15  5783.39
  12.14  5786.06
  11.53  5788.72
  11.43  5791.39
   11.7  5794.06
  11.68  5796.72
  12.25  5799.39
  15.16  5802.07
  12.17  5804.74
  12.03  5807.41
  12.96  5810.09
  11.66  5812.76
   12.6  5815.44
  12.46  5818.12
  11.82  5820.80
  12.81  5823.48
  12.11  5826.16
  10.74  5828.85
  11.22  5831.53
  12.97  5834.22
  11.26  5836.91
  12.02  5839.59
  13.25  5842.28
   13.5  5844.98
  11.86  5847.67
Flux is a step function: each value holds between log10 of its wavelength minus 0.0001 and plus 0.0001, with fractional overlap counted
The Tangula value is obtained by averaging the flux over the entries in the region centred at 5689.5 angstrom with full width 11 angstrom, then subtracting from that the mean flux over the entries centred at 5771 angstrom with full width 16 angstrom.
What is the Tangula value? -0.4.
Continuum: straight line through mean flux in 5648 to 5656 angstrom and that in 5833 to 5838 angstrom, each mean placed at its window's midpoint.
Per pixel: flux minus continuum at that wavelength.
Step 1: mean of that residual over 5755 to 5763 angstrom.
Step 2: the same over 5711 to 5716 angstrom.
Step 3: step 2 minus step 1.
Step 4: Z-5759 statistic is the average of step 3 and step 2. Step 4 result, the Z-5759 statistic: -0.13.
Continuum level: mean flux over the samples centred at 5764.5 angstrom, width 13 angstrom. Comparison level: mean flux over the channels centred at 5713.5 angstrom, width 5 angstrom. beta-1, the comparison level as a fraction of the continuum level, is 1.02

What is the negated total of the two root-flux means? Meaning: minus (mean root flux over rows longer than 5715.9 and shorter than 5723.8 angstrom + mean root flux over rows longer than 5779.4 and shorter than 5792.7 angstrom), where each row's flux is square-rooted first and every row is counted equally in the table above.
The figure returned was -6.89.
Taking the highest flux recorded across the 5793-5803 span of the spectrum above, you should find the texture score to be 15.16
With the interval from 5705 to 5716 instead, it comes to 12.6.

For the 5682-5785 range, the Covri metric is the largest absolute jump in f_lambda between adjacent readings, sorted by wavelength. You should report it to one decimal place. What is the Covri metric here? 1.5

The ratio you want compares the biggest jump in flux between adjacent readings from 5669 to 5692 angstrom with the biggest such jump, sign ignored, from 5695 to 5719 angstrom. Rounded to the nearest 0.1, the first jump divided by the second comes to 2.8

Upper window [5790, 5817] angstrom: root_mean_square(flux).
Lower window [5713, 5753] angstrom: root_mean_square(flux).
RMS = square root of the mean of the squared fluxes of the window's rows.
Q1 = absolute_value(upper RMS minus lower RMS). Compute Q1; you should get 0.26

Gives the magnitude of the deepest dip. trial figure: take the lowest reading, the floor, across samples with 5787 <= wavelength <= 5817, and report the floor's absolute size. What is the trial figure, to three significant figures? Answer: 11.4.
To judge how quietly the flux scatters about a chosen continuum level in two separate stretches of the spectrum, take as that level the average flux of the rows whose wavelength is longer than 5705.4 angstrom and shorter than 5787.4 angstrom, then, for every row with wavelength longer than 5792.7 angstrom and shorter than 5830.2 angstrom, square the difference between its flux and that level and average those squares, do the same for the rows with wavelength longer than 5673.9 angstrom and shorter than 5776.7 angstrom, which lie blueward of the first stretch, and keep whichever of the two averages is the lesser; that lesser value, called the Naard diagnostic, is 0.18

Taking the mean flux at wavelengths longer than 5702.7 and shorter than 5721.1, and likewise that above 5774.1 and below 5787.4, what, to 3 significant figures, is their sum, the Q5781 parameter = 24.3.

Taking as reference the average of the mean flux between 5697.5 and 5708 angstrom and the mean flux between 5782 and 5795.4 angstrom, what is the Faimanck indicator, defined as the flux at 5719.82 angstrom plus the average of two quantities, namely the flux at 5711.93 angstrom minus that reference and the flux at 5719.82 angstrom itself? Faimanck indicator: 19.0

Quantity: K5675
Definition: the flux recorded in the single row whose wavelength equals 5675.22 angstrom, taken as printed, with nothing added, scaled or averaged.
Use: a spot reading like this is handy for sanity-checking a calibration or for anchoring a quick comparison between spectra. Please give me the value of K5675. 13.26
